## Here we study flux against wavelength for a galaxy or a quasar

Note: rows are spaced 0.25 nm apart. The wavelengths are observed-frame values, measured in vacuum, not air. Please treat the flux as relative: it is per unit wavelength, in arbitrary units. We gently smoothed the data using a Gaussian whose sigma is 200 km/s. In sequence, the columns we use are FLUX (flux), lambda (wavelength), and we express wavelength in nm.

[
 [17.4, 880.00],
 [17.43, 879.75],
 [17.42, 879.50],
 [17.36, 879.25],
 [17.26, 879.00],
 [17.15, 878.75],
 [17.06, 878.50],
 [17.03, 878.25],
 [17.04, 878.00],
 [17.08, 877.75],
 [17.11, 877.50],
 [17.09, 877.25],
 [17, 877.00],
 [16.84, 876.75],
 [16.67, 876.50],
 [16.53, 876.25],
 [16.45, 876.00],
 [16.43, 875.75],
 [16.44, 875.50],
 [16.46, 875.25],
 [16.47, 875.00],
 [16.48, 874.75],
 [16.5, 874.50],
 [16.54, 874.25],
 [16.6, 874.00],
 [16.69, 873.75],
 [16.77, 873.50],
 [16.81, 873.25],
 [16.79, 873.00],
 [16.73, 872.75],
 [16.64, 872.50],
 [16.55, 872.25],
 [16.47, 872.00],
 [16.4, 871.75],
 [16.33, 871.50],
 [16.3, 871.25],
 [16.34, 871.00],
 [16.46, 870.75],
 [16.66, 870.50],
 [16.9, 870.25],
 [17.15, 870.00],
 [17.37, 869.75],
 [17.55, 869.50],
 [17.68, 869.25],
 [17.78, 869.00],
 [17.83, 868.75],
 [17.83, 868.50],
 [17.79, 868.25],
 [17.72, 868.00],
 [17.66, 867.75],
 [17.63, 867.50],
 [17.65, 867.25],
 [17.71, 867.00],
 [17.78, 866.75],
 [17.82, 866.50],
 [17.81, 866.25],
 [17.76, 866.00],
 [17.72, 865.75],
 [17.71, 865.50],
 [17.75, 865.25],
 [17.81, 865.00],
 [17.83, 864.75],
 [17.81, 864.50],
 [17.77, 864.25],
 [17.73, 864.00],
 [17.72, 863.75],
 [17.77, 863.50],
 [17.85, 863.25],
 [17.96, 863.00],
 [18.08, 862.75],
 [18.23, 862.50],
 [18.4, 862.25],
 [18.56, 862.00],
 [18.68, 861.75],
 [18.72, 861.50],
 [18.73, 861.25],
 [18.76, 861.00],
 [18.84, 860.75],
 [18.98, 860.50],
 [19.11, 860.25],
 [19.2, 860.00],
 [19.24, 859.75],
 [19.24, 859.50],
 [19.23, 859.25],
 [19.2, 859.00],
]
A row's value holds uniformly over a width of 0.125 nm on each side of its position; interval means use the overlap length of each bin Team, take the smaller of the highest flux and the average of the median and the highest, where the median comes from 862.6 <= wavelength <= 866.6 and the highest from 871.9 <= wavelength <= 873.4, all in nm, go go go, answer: 16.8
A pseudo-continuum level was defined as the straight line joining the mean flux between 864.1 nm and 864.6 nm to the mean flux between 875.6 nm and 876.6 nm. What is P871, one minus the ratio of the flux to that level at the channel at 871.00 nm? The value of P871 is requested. 0.043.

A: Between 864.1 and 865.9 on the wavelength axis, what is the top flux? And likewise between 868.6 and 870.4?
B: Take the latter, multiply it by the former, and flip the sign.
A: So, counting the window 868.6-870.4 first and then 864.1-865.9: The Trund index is -318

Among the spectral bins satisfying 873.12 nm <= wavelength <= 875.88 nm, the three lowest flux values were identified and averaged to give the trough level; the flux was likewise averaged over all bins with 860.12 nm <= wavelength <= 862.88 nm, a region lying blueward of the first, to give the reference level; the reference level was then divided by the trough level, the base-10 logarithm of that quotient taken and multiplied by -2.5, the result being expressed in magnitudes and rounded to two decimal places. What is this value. -0.14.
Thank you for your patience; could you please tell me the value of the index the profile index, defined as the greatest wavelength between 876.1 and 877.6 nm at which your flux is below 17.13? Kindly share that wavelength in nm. 877.50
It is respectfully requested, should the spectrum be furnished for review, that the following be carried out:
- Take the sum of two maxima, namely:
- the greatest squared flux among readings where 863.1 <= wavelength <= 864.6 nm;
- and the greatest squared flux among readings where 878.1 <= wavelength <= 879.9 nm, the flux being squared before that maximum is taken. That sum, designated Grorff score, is 622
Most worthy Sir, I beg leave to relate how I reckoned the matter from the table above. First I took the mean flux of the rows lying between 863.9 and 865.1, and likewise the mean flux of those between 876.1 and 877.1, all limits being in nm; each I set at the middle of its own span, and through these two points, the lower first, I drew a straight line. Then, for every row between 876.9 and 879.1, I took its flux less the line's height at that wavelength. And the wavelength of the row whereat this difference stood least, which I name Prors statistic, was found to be 877.00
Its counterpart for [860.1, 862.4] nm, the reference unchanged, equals 862.25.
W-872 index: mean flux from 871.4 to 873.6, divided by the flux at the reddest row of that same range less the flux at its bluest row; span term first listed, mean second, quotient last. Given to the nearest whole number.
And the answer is 38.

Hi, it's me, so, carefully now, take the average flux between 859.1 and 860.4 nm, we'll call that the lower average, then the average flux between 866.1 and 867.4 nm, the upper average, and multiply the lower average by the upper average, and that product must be 341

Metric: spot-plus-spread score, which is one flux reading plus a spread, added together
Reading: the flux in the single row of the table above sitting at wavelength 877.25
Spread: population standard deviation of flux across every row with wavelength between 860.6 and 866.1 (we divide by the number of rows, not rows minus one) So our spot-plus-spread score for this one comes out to 17.5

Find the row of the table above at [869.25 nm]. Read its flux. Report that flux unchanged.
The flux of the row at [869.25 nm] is 17.68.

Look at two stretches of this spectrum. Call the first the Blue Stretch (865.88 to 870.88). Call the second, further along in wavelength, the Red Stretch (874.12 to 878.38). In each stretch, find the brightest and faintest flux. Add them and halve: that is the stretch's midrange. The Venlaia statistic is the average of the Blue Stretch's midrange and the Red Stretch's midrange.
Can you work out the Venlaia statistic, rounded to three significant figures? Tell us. 17.0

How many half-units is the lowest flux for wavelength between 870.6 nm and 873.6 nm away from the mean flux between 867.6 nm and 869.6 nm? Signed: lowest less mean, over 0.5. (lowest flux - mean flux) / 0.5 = -2.9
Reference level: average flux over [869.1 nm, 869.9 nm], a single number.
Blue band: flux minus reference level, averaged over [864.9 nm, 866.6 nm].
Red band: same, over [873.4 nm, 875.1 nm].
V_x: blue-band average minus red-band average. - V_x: 1.2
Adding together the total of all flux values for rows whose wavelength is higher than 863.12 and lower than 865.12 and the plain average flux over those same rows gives 160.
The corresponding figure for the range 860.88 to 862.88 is 167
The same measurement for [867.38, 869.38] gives 160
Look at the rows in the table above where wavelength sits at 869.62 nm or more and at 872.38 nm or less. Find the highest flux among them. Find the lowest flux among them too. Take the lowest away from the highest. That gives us 1.1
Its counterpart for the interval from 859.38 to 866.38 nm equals 1.5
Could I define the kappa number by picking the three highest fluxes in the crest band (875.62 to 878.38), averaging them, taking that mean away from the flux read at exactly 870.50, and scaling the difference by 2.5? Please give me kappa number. -1.1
